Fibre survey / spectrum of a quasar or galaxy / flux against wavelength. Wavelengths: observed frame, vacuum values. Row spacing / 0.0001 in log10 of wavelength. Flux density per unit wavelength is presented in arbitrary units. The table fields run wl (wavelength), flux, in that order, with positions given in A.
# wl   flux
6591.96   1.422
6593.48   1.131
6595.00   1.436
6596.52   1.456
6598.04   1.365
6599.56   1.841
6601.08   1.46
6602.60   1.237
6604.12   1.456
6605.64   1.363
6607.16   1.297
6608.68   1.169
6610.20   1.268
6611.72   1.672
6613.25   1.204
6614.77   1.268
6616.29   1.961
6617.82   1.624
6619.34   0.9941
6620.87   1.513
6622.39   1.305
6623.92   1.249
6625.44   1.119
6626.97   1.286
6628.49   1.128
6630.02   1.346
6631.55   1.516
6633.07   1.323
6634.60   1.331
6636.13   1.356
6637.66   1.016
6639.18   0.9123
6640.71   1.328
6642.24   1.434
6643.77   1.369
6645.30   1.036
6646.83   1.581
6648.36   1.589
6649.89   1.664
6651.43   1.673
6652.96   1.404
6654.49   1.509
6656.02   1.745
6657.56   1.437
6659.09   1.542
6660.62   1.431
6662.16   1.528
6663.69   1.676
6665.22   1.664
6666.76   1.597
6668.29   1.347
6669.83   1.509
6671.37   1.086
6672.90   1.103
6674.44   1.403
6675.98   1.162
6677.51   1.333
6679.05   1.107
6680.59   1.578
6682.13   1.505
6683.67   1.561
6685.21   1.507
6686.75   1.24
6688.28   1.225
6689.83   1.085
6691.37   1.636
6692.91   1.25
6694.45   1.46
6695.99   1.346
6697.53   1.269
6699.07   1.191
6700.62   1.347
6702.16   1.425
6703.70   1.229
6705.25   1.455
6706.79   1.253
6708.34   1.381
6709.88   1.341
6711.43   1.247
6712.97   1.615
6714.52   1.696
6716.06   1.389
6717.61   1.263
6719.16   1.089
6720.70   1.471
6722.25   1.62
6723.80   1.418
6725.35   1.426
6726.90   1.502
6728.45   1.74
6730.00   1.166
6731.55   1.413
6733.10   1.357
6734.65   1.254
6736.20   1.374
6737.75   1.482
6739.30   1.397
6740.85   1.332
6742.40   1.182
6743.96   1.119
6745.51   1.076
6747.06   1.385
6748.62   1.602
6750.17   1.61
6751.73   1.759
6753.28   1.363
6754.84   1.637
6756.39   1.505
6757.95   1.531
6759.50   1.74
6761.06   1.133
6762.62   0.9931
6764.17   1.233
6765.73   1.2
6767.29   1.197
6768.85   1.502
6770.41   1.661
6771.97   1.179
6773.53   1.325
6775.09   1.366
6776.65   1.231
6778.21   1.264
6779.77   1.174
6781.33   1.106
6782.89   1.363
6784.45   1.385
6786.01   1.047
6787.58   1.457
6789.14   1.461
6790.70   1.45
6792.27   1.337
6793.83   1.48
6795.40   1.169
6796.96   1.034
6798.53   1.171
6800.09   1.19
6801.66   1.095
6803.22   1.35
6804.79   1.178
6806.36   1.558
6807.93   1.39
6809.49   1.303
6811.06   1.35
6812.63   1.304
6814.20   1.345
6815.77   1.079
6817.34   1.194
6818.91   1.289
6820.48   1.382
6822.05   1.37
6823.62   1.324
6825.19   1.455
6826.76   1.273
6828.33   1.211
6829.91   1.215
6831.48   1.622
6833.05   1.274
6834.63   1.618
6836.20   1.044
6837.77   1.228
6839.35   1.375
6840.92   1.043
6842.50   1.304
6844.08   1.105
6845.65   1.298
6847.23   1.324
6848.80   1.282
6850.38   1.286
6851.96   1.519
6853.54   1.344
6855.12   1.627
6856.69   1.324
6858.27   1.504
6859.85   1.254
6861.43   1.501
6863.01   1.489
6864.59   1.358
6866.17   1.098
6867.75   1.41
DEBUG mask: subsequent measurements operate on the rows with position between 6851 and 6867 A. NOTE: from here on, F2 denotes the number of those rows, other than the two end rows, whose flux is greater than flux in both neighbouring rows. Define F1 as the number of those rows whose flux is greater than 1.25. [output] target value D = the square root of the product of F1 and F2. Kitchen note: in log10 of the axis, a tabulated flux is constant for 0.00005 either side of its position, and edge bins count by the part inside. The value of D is 5.2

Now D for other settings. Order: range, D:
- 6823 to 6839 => 4.2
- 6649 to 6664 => 5.5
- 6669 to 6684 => 4.2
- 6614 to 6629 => 4.2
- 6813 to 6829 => 3.7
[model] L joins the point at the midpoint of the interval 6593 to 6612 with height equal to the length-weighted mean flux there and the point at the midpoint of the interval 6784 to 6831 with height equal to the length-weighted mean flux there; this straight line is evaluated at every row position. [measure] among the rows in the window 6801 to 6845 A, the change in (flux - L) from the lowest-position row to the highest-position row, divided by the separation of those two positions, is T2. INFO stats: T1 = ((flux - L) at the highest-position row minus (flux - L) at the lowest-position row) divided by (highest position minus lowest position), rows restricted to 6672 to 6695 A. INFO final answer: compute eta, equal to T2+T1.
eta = 0.02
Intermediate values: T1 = 0.0170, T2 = 0.001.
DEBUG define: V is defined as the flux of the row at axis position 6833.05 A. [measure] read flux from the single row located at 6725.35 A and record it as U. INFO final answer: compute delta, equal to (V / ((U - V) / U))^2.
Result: 143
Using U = 1.426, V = 1.274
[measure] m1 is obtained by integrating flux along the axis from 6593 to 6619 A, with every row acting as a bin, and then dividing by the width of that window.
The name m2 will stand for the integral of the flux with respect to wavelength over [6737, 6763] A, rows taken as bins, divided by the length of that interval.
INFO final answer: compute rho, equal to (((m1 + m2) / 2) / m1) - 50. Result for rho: -49.0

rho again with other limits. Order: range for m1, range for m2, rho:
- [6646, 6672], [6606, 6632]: -49.1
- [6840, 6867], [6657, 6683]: -49.0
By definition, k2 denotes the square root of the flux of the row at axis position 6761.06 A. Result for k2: 1.06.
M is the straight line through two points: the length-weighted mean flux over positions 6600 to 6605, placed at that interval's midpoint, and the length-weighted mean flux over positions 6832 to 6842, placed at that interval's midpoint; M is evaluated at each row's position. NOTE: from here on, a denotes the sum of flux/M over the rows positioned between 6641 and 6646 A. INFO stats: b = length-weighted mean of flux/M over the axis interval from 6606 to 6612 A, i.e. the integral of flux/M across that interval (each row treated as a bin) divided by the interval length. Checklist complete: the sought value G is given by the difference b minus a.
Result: -1.8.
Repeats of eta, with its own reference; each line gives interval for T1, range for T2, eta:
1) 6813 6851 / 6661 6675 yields -0.01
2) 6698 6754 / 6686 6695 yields 0.03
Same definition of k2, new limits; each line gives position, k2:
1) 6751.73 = 1.33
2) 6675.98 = 1.08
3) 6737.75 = 1.22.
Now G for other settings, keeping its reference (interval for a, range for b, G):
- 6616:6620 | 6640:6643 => -2.3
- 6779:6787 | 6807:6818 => -3.7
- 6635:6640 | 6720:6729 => -1.2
